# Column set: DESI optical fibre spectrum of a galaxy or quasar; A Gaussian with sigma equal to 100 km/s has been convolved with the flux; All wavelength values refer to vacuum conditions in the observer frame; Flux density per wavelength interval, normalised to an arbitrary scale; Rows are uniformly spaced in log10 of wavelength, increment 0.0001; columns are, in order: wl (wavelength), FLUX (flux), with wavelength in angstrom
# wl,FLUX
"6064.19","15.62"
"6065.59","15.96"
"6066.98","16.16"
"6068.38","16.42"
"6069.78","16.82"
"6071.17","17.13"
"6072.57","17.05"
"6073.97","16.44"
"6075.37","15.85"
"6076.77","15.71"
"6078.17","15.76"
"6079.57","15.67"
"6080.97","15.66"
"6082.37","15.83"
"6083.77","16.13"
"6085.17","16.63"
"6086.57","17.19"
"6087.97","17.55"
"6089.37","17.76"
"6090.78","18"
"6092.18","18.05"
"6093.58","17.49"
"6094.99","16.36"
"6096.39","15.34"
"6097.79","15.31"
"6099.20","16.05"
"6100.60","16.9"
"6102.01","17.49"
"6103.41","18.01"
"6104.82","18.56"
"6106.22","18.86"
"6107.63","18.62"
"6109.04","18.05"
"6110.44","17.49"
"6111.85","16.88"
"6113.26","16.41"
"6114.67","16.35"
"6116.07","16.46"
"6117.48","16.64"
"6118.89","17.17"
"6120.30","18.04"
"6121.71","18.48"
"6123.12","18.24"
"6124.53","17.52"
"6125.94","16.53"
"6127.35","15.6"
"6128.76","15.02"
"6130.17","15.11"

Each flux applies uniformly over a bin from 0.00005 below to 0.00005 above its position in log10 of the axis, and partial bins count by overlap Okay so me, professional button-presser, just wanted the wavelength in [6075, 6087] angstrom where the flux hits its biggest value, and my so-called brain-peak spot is 6086.57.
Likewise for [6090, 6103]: 6092.18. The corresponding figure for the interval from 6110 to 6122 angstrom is 6121.71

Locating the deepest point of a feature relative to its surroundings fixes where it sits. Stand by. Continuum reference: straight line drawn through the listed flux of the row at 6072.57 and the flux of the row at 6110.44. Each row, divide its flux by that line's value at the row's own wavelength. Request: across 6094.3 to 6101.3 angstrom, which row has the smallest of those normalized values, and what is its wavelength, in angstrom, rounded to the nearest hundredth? 6097.79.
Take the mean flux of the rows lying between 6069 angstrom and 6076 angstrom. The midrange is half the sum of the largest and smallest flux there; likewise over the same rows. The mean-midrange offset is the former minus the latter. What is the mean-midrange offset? 0.17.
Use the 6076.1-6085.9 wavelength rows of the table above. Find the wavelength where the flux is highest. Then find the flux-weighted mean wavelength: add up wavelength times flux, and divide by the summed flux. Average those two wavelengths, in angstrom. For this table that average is 6083.1 angstrom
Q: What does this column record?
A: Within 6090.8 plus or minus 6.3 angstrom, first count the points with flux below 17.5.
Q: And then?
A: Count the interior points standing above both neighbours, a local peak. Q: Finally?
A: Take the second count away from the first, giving 4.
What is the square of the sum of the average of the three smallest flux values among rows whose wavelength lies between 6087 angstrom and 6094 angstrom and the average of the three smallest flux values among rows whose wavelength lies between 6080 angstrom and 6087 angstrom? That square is 1120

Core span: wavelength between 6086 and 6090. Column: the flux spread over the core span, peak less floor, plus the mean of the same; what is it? 18.1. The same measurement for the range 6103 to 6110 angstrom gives 19.3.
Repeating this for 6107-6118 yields 19.4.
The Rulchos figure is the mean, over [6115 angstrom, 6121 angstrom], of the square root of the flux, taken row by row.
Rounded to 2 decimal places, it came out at 4.13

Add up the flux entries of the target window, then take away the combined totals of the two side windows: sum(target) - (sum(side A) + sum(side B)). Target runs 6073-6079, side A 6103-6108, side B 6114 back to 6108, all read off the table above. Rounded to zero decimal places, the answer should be -79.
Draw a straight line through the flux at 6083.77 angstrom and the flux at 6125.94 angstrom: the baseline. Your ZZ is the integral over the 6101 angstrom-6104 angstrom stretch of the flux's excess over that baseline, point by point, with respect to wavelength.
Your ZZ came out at 4.0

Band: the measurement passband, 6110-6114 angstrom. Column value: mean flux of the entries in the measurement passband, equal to 16.9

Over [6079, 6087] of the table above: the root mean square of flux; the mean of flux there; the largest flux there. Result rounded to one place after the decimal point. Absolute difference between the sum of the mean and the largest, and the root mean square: 17.2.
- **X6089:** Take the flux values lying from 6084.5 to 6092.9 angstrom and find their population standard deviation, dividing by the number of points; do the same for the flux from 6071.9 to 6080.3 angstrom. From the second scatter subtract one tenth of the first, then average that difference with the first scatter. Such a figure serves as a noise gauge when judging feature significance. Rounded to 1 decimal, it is 0.5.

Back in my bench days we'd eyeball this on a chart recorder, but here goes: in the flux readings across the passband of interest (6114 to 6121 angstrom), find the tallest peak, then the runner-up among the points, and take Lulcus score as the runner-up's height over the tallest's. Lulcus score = 0.952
